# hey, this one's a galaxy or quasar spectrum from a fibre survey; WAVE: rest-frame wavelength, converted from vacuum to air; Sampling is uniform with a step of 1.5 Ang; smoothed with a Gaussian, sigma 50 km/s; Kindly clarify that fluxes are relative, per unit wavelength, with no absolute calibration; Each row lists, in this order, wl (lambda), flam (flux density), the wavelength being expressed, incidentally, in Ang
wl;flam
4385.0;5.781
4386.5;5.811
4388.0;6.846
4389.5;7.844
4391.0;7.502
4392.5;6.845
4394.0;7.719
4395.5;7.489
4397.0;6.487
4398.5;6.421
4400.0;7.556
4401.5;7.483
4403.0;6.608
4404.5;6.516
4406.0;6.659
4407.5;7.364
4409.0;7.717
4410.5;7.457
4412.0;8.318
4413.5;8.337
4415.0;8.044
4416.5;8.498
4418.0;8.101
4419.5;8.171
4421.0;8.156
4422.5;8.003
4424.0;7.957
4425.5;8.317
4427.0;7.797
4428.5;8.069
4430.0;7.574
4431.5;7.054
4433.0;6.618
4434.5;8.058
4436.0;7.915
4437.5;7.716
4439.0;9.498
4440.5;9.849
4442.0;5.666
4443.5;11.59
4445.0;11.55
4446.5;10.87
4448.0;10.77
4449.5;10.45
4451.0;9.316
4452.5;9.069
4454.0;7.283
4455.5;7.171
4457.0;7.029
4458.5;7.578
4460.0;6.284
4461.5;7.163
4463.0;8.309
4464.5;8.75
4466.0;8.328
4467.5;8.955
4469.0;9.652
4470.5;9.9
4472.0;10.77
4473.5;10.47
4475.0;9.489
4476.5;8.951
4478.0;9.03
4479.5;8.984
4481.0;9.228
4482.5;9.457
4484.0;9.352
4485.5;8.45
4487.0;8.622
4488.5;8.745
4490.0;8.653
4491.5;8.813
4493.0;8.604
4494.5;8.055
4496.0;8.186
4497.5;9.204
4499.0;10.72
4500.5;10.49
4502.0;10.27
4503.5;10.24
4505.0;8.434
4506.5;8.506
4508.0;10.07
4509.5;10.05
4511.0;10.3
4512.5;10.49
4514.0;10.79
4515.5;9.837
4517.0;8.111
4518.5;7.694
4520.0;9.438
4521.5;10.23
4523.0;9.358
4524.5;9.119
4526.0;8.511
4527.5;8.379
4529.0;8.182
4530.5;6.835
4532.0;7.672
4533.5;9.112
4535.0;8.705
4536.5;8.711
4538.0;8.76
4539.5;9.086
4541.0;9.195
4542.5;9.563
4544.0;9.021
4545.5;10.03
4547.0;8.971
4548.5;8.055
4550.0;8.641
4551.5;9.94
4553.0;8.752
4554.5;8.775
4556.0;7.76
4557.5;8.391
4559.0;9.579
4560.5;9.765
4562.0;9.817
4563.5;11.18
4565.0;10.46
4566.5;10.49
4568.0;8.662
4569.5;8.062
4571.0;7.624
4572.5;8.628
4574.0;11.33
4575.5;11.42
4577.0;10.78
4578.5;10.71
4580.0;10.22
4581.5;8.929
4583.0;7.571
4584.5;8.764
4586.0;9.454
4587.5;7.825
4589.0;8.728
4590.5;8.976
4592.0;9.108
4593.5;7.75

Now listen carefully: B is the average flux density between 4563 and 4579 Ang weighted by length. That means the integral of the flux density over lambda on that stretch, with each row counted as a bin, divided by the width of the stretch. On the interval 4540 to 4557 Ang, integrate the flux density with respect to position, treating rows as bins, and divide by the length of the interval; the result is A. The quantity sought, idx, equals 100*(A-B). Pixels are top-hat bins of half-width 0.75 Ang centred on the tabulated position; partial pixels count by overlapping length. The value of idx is -94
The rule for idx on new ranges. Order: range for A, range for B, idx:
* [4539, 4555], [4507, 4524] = -55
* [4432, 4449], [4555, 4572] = -15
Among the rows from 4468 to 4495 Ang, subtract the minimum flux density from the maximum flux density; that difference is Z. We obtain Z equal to 2.7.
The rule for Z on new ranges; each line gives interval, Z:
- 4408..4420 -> 1.0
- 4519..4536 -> 3.4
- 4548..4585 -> 3.8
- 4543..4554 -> 2.0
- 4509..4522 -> 3.1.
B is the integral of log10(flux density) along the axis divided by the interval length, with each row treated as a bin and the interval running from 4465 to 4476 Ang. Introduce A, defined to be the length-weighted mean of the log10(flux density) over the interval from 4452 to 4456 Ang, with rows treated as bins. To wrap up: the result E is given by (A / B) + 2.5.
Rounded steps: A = 0.890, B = 0.98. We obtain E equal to 3.41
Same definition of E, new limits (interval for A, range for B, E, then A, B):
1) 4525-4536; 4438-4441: 3.44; 0.914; 0.98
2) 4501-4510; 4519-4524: 3.50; 0.981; 0.98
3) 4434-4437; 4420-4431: 3.50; 0.901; 0.90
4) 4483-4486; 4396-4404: 3.64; 0.953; 0.84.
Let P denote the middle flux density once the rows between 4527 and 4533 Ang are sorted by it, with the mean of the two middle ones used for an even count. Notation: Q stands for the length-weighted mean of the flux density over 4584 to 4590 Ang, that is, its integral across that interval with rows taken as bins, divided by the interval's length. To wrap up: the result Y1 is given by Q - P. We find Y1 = 0.8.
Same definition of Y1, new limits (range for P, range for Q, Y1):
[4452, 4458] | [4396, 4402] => -0.2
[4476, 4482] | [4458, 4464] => -1.6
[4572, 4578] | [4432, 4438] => -3.5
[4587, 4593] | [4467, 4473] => 1.0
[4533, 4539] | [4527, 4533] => -0.9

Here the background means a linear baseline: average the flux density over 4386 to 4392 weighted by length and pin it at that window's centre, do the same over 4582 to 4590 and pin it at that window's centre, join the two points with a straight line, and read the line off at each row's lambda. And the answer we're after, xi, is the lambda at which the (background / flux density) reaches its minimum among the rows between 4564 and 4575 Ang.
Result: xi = 4574.0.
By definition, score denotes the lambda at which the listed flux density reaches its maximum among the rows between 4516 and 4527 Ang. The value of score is 4521.5 Ang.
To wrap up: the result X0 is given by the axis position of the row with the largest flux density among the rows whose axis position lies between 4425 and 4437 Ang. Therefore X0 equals 4425.5 Ang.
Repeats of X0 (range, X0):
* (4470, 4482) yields 4472.0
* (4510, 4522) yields 4514.0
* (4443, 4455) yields 4443.5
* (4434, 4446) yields 4443.5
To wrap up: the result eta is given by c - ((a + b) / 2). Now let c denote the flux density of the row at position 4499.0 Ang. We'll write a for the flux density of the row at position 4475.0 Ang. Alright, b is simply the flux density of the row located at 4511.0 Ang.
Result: 0.8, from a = 9.489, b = 10.3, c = 10.72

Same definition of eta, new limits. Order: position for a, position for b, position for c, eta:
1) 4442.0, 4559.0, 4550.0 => 1.0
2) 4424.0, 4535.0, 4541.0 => 0.9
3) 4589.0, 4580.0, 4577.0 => 1.3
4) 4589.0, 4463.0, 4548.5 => -0.5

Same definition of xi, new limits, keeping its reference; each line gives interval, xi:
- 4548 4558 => 4551.5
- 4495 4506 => 4499.0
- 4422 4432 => 4425.5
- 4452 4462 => 4452.5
